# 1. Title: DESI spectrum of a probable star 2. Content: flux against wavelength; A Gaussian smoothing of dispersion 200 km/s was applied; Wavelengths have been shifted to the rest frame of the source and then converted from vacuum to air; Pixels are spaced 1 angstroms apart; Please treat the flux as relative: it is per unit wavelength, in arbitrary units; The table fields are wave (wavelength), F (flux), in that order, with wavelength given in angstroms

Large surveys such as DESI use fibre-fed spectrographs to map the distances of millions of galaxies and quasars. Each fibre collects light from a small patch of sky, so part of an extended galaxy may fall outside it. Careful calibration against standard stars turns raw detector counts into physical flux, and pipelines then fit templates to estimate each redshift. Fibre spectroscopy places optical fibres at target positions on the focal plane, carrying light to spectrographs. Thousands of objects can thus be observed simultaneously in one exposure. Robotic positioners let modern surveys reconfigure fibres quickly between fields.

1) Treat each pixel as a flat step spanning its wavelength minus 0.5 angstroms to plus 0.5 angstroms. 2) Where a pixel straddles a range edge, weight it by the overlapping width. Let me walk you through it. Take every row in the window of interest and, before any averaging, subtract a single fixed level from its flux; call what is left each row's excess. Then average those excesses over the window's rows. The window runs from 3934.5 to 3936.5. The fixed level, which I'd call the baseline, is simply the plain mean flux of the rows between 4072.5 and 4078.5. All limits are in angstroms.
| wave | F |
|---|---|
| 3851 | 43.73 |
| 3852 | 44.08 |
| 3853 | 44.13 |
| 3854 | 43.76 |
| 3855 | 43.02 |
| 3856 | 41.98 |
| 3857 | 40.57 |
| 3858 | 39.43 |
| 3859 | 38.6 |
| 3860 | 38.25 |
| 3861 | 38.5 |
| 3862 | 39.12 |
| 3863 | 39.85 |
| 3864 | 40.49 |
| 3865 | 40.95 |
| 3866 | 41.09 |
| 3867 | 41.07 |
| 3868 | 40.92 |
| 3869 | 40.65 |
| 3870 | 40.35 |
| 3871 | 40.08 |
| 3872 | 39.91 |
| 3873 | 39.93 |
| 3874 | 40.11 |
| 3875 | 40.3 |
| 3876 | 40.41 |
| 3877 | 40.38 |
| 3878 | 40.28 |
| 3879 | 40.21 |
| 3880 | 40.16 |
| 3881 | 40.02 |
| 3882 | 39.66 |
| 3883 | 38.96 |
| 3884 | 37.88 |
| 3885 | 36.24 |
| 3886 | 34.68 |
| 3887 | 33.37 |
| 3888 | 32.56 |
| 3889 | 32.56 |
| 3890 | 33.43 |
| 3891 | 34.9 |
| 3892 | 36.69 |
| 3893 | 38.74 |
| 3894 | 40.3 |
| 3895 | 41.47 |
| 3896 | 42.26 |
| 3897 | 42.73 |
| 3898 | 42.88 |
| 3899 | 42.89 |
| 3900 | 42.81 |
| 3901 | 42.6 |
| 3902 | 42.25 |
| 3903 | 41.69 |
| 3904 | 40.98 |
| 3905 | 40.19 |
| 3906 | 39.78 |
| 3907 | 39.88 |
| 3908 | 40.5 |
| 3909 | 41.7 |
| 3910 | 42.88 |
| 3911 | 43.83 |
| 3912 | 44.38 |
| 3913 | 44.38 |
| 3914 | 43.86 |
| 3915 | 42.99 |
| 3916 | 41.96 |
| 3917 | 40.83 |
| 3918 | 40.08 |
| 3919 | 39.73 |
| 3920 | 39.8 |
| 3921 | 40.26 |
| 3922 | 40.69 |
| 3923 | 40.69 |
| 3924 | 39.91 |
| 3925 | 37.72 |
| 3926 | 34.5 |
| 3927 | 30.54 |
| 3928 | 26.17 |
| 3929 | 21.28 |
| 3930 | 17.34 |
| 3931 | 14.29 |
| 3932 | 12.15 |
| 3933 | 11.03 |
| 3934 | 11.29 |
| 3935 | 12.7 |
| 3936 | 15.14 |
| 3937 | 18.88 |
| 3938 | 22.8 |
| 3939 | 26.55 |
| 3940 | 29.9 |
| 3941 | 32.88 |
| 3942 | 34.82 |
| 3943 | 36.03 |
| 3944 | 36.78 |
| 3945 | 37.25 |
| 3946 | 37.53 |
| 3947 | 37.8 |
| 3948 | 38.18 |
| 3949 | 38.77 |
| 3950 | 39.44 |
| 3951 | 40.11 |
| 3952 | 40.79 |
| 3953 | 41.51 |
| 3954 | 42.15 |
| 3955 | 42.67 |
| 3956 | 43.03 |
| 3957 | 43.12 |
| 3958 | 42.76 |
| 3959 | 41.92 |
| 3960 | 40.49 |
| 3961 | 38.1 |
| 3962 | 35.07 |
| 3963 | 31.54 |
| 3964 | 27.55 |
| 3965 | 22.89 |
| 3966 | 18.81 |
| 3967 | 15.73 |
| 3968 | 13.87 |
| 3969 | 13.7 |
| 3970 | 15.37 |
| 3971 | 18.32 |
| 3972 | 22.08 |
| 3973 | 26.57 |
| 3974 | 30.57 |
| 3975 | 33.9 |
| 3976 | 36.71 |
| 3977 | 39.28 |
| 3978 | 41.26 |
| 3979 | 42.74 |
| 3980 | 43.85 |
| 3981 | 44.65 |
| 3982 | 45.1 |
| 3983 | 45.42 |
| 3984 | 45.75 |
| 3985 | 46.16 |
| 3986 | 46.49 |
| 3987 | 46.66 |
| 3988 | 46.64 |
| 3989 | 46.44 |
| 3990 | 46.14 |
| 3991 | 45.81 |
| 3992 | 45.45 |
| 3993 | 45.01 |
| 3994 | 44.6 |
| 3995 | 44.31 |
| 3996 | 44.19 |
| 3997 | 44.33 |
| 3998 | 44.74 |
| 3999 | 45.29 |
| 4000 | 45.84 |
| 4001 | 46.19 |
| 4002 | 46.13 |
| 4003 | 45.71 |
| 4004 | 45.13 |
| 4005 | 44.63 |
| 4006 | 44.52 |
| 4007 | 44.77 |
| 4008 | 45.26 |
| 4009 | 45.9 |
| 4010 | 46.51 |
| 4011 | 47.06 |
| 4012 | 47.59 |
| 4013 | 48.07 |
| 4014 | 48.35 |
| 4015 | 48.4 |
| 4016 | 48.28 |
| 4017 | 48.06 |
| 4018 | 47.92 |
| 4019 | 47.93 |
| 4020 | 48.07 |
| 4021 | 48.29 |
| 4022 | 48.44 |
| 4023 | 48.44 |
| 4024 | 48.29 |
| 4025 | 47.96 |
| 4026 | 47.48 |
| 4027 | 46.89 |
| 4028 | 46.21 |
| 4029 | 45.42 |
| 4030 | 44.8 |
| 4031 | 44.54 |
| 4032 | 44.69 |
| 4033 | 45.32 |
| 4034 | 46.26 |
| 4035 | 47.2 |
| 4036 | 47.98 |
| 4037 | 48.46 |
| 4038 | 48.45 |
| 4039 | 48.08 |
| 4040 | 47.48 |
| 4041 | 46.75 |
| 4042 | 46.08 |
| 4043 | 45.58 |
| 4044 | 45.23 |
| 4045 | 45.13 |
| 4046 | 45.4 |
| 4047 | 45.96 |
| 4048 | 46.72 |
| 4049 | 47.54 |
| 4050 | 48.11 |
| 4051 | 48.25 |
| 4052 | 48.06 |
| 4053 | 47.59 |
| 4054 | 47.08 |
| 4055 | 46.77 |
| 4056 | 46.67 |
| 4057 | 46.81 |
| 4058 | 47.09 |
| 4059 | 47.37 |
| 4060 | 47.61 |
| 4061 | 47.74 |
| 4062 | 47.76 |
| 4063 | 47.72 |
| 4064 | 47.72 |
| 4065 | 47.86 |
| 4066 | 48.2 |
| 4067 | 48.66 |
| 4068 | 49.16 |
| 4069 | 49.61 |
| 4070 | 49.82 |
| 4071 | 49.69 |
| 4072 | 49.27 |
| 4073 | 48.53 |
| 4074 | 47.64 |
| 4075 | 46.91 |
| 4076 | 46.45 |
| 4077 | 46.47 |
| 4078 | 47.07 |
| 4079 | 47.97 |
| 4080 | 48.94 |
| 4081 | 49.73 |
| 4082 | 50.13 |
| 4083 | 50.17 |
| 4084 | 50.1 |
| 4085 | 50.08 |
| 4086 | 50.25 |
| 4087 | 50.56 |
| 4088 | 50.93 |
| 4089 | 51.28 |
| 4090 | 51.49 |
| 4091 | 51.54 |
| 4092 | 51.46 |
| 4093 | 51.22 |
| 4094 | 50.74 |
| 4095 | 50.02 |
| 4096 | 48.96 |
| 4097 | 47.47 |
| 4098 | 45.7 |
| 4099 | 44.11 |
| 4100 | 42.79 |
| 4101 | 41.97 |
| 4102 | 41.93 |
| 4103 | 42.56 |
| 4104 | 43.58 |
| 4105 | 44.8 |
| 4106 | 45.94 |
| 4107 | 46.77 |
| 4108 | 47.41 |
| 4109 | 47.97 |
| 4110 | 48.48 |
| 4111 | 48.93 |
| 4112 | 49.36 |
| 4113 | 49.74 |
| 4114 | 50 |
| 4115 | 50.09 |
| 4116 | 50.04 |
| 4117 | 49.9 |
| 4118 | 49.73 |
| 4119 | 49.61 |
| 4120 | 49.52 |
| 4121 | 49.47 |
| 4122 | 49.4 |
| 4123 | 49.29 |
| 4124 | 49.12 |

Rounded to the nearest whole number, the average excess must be -33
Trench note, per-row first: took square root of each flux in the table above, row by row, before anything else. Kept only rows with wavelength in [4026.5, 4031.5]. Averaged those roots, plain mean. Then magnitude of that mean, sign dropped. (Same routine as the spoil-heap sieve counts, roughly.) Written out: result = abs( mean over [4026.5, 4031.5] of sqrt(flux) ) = 6.8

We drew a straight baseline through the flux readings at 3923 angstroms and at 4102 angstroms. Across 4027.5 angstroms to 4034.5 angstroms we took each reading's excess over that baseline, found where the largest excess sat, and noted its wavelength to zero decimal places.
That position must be 4034 angstroms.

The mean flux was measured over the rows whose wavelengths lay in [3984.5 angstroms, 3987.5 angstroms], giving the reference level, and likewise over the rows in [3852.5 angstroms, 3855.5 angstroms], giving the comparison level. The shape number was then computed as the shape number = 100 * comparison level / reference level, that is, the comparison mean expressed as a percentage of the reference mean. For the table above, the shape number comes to 94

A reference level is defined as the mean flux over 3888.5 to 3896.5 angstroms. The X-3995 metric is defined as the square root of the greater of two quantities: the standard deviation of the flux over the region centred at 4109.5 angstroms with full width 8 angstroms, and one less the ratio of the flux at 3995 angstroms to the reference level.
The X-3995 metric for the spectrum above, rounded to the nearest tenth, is 1.1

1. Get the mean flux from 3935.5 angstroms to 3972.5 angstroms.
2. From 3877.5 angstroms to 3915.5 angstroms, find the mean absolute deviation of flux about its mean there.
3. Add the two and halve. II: 17.2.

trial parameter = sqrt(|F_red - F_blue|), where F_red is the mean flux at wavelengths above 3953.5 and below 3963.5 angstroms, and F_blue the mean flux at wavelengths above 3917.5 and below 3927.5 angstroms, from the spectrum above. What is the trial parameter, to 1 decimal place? 1.3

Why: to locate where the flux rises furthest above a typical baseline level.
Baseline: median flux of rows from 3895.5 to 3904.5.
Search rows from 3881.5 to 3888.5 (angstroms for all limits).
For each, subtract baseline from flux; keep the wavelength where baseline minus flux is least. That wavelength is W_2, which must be 3882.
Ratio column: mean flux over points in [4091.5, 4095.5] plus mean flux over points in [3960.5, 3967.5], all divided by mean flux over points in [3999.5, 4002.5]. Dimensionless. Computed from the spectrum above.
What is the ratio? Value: 1.69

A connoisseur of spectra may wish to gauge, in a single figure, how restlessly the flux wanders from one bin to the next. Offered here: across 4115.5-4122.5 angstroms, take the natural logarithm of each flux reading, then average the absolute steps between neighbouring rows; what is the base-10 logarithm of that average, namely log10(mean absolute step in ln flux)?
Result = -2.7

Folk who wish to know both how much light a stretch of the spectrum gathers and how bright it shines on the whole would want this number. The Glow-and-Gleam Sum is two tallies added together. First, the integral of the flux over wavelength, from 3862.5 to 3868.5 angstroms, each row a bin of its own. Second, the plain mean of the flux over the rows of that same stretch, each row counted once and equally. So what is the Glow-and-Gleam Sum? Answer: 285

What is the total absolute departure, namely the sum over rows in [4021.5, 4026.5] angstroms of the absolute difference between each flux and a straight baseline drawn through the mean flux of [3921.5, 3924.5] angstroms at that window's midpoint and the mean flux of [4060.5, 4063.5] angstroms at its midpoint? 12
